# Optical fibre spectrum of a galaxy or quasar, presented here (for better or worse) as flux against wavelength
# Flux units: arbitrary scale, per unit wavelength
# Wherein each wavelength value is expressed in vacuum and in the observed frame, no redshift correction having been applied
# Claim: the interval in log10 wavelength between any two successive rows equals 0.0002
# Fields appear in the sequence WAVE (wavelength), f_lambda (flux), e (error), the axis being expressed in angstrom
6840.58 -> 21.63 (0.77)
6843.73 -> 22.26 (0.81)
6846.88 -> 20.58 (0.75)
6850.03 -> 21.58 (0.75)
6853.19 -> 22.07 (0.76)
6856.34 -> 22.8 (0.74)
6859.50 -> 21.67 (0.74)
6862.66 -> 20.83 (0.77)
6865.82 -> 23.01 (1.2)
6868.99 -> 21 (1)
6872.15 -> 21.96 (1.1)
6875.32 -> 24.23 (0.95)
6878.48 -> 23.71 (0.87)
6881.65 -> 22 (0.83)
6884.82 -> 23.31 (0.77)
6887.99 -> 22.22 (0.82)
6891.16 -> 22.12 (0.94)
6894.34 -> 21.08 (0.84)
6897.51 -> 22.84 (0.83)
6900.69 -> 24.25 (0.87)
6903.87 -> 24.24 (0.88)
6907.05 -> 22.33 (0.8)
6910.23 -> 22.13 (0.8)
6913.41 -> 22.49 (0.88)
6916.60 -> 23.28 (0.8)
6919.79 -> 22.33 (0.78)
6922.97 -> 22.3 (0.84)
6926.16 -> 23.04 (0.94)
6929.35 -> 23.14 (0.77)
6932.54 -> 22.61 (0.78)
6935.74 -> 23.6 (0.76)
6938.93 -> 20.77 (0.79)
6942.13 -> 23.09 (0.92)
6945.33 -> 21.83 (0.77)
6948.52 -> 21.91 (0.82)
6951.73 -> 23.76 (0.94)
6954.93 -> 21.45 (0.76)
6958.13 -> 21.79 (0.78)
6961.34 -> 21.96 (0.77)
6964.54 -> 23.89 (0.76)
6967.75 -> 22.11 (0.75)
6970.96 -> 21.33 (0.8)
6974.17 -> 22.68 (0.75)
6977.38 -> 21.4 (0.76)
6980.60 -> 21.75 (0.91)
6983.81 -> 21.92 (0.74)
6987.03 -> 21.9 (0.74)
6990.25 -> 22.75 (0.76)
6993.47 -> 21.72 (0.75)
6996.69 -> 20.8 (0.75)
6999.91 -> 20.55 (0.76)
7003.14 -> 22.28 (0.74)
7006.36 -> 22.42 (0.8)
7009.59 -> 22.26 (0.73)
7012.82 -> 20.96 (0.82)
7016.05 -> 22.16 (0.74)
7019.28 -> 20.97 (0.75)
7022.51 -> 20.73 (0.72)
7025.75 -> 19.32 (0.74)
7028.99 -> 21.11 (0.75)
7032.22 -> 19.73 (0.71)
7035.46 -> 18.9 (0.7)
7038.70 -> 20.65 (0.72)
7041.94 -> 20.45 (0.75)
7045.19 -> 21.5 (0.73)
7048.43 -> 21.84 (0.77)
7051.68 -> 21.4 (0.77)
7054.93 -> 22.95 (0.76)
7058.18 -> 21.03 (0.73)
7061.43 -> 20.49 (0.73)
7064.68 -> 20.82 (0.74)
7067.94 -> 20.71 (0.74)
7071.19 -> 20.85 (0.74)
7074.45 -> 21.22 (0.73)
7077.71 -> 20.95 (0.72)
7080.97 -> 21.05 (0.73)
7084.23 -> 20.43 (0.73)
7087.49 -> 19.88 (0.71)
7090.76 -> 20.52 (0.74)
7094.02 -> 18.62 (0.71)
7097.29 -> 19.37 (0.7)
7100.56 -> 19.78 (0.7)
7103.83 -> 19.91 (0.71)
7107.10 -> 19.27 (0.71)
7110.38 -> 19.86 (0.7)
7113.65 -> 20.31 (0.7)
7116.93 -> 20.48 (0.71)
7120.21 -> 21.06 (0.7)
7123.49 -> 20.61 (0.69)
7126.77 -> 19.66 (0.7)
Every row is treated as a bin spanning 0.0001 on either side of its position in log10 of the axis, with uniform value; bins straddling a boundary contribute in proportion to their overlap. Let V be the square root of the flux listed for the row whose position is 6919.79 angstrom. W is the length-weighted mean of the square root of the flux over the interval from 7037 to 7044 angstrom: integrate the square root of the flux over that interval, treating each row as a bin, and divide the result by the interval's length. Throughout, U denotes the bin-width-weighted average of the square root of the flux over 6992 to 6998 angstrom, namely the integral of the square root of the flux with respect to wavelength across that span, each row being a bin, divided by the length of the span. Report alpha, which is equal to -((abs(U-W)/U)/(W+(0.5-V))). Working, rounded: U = 4.61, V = 4.73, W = 4.54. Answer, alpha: -0.05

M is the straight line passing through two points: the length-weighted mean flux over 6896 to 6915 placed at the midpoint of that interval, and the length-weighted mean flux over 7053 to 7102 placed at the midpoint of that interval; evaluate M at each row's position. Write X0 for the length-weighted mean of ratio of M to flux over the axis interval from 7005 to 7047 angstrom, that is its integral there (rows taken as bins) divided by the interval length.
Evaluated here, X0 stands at 1.02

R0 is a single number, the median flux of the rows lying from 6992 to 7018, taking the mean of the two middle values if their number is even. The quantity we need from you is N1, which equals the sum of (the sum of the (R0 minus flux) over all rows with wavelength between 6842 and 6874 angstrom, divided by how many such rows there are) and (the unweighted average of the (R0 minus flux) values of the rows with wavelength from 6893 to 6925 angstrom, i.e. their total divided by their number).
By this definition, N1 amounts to -0.6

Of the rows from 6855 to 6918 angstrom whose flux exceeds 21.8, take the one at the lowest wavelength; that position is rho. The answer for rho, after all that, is 6856.34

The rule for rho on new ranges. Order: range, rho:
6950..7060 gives 6951.73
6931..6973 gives 6932.54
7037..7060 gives 7048.43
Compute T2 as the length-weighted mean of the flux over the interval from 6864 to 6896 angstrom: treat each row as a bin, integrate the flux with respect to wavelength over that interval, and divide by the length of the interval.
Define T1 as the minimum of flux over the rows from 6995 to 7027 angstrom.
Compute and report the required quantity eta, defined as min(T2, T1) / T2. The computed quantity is 0.860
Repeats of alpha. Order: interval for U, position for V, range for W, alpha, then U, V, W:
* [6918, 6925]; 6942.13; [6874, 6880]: -0.06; 4.73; 4.81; 4.90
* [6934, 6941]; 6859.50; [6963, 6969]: -0.03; 4.71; 4.66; 4.80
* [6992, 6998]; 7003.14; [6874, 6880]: -0.09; 4.61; 4.72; 4.90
